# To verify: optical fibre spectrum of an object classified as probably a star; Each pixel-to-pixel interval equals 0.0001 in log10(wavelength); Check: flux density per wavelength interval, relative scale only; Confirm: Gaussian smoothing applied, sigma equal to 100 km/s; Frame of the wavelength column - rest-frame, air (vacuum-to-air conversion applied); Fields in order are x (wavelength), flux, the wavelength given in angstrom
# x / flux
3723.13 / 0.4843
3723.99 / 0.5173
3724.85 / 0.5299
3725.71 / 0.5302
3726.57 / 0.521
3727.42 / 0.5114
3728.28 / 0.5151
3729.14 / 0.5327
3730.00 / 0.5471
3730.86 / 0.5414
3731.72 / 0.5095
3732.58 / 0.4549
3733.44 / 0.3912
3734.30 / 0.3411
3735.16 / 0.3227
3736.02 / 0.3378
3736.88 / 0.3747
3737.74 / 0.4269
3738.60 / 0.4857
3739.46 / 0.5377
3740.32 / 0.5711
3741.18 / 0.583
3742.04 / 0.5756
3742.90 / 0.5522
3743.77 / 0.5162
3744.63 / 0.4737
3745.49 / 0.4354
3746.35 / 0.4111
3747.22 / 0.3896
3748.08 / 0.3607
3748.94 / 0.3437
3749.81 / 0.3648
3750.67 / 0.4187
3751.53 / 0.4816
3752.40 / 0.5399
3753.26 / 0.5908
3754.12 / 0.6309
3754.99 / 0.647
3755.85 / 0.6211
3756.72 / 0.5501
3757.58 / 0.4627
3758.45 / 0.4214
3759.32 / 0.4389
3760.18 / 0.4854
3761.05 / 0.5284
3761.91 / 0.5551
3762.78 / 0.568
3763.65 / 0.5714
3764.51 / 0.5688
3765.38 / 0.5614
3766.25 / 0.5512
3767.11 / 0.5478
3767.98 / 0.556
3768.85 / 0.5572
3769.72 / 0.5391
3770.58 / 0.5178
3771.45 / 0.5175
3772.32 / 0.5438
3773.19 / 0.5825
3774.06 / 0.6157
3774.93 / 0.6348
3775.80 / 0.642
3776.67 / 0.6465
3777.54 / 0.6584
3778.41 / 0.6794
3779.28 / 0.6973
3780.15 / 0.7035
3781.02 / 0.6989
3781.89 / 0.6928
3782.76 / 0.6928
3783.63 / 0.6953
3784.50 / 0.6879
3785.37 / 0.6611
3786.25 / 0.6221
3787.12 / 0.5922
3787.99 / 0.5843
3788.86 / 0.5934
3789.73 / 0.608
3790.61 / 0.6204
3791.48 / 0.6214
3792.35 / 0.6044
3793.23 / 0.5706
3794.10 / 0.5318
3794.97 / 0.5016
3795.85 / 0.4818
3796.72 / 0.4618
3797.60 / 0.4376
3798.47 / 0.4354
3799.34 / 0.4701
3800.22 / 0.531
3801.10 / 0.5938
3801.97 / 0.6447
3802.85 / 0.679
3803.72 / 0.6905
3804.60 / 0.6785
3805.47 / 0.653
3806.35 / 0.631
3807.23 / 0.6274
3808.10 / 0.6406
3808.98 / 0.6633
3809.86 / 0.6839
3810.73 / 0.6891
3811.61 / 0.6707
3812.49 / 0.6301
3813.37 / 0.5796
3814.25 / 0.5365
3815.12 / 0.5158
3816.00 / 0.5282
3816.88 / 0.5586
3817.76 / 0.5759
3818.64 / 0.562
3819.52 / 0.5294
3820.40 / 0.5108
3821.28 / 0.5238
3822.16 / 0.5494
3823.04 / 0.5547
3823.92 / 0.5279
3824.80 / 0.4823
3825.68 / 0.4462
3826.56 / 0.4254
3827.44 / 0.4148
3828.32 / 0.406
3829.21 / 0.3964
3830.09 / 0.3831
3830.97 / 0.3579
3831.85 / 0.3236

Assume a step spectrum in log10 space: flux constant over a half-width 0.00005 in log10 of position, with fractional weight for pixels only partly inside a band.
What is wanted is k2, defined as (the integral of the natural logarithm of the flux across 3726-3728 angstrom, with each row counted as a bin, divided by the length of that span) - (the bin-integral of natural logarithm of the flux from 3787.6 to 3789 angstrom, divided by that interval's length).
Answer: -0.129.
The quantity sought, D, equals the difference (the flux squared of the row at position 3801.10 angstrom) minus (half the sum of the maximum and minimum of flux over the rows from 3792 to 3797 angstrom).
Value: -0.18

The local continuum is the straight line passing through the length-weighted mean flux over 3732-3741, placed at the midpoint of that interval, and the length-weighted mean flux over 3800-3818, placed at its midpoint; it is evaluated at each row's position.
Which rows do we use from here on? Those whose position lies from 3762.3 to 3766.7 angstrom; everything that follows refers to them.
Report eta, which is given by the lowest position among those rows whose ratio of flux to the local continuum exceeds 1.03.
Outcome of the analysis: 3762.78 angstrom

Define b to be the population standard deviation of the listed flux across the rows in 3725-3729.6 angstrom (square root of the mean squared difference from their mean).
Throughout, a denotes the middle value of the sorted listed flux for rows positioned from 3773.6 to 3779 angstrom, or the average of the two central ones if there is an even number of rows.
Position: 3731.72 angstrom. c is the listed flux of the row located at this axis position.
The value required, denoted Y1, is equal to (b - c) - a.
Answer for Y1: -1.15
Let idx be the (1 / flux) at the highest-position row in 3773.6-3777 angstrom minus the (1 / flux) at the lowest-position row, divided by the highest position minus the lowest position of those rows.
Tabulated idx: -0.030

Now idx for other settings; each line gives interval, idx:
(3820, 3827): 0.064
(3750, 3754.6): -0.233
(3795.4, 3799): 0.084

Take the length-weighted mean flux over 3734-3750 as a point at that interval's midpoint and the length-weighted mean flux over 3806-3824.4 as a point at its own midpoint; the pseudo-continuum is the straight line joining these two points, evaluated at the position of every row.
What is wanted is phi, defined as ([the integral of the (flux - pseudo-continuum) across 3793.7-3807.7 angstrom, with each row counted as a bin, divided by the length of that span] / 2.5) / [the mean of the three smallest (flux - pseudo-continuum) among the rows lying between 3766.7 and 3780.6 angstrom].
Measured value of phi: 0.1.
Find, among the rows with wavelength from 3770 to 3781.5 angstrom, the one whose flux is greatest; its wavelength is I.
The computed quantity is 3780.15 angstrom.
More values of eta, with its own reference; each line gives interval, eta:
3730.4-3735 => 3730.86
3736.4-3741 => 3738.60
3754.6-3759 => 3754.99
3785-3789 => 3785.37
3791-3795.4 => 3791.48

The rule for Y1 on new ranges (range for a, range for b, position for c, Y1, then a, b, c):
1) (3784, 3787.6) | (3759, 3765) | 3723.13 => -1.08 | 0.64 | 0.05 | 0.4843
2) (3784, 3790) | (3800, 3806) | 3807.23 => -1.18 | 0.61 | 0.05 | 0.6274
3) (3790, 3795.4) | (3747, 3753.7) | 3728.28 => -1.02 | 0.59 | 0.09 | 0.5151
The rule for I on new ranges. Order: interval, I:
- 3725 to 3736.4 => 3730.00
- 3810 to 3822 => 3810.73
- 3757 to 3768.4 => 3763.65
